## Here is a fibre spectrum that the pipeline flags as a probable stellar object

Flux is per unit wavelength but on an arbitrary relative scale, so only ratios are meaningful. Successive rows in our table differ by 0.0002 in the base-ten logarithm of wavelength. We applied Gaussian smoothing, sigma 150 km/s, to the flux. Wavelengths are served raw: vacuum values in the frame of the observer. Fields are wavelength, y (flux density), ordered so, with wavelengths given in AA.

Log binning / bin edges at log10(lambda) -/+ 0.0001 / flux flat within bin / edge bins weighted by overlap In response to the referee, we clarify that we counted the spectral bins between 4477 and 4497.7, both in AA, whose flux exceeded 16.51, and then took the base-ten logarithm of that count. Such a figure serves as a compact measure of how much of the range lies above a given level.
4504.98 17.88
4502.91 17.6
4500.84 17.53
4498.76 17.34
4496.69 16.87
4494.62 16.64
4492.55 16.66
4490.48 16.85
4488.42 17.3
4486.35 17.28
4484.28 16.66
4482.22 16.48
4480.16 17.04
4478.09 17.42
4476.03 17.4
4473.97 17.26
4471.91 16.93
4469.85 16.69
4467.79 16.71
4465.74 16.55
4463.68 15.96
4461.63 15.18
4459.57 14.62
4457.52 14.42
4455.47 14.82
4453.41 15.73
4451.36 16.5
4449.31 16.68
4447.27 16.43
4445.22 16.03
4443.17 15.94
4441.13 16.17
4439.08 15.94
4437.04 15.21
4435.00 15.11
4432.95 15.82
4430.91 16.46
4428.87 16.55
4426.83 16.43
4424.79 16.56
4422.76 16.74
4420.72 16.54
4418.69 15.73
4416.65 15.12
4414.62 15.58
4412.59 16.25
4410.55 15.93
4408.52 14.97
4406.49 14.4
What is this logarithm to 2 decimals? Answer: 0.95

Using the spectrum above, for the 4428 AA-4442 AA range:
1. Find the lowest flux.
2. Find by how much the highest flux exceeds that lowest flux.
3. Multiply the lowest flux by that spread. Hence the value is 22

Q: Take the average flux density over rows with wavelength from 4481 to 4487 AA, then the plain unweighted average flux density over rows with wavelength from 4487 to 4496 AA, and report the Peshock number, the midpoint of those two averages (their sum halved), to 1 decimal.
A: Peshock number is 16.8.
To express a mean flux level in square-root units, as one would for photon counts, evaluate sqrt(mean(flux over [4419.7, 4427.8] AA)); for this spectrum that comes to 4.07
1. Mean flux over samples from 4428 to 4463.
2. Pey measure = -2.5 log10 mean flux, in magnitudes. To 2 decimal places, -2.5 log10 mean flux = -2.99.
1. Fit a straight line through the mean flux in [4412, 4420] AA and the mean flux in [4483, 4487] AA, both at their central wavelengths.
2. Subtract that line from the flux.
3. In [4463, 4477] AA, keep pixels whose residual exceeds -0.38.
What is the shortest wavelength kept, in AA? 4465.74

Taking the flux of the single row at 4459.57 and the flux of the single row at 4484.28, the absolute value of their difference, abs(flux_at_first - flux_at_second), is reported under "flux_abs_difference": 2.0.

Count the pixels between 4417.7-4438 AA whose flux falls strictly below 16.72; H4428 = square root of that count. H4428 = 3.00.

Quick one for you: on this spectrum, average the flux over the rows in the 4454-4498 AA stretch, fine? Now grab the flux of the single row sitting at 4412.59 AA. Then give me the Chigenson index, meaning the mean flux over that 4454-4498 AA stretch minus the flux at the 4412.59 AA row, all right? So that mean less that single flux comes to 0.21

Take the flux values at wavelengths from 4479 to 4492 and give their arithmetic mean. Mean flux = 16.9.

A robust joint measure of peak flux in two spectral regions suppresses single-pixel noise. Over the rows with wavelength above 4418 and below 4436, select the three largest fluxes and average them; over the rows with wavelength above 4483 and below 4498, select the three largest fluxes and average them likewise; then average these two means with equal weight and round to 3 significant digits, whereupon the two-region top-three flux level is 16.9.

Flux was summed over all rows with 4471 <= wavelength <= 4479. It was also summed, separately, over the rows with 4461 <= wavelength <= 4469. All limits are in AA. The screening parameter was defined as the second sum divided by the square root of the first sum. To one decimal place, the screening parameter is 7.8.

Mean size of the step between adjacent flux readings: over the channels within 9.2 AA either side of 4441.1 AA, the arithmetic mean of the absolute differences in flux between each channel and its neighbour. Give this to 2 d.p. 0.34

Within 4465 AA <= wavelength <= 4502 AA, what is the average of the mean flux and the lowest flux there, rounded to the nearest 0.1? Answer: 16.7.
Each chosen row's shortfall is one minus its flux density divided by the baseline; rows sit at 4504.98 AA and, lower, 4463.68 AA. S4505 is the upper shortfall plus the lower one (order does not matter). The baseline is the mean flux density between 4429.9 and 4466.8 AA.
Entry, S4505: -0.15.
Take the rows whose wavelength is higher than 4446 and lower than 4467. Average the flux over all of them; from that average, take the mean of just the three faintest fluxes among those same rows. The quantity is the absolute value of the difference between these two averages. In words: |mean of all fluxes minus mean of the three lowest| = 1.1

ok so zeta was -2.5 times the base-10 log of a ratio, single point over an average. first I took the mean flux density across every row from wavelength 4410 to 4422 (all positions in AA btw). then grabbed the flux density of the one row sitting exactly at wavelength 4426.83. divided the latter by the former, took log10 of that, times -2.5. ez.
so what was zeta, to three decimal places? -0.038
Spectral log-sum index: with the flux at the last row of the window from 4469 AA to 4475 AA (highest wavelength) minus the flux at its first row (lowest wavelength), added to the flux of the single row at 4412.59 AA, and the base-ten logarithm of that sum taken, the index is 1.23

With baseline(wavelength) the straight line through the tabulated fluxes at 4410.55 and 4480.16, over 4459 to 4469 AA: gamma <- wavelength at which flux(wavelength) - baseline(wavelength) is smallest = 4459.57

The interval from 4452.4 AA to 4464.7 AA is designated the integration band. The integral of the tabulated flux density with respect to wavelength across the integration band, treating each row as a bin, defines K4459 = 186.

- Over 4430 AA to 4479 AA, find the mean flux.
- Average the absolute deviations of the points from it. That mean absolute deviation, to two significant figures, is 0.68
